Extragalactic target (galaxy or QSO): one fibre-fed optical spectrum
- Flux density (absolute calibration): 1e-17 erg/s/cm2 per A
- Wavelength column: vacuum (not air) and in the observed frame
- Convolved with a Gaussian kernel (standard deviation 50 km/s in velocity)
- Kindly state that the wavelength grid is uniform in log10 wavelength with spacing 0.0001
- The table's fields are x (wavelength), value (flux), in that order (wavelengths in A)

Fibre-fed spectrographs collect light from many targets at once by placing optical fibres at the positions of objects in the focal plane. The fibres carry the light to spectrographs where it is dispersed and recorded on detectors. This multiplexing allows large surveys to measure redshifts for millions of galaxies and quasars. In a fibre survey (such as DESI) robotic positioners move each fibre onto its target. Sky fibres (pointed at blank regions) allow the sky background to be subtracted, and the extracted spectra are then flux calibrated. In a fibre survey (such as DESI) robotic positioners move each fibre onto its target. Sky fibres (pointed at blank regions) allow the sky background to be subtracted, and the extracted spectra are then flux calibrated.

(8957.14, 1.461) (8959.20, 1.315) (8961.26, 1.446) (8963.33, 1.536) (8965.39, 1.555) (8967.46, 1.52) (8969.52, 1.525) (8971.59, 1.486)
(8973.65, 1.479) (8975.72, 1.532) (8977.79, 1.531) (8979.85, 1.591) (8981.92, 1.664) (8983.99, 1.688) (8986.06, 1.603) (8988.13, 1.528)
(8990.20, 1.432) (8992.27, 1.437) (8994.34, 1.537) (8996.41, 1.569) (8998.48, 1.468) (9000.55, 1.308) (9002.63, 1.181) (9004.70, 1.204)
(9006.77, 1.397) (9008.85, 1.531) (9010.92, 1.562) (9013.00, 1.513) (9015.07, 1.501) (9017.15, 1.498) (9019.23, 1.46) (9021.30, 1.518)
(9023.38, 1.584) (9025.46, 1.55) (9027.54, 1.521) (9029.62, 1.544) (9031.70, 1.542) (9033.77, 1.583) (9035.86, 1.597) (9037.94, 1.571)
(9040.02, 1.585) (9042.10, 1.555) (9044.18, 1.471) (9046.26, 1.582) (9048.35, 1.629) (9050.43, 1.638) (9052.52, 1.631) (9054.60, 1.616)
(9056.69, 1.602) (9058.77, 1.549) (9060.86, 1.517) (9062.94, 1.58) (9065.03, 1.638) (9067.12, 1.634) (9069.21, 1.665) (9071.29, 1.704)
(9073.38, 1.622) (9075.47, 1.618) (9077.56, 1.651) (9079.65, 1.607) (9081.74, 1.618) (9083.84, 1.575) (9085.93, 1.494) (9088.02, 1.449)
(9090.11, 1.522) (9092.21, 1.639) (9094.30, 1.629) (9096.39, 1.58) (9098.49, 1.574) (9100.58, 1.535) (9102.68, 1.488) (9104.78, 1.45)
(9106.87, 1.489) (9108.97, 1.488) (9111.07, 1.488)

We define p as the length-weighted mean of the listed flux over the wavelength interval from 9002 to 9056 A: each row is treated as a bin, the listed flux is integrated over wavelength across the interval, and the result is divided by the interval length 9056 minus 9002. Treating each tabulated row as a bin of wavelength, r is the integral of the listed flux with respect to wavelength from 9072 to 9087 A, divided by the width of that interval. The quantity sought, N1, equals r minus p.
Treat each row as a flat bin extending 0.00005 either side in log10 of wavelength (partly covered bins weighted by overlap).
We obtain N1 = 0.07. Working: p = 1.52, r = 1.60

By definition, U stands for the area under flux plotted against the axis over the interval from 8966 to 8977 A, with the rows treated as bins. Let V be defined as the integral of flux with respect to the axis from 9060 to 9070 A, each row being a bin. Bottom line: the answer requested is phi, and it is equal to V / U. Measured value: 0.97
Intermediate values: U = 16.6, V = 16.1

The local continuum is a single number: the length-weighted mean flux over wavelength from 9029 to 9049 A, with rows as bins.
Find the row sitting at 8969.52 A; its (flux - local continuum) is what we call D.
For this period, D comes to -0.040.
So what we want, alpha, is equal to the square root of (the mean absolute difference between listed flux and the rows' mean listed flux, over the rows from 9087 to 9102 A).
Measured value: 0.225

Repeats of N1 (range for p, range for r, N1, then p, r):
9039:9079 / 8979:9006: -0.13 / 1.60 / 1.48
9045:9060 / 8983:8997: -0.06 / 1.60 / 1.54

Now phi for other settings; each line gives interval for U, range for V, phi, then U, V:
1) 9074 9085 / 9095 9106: 0.95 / 17.7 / 16.8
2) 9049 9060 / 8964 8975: 0.94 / 17.7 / 16.7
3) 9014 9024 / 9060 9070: 1.06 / 15.1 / 16.1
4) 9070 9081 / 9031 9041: 0.87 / 18.1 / 15.8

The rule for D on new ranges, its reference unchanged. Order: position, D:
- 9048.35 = 0.064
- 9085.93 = -0.071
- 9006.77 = -0.168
